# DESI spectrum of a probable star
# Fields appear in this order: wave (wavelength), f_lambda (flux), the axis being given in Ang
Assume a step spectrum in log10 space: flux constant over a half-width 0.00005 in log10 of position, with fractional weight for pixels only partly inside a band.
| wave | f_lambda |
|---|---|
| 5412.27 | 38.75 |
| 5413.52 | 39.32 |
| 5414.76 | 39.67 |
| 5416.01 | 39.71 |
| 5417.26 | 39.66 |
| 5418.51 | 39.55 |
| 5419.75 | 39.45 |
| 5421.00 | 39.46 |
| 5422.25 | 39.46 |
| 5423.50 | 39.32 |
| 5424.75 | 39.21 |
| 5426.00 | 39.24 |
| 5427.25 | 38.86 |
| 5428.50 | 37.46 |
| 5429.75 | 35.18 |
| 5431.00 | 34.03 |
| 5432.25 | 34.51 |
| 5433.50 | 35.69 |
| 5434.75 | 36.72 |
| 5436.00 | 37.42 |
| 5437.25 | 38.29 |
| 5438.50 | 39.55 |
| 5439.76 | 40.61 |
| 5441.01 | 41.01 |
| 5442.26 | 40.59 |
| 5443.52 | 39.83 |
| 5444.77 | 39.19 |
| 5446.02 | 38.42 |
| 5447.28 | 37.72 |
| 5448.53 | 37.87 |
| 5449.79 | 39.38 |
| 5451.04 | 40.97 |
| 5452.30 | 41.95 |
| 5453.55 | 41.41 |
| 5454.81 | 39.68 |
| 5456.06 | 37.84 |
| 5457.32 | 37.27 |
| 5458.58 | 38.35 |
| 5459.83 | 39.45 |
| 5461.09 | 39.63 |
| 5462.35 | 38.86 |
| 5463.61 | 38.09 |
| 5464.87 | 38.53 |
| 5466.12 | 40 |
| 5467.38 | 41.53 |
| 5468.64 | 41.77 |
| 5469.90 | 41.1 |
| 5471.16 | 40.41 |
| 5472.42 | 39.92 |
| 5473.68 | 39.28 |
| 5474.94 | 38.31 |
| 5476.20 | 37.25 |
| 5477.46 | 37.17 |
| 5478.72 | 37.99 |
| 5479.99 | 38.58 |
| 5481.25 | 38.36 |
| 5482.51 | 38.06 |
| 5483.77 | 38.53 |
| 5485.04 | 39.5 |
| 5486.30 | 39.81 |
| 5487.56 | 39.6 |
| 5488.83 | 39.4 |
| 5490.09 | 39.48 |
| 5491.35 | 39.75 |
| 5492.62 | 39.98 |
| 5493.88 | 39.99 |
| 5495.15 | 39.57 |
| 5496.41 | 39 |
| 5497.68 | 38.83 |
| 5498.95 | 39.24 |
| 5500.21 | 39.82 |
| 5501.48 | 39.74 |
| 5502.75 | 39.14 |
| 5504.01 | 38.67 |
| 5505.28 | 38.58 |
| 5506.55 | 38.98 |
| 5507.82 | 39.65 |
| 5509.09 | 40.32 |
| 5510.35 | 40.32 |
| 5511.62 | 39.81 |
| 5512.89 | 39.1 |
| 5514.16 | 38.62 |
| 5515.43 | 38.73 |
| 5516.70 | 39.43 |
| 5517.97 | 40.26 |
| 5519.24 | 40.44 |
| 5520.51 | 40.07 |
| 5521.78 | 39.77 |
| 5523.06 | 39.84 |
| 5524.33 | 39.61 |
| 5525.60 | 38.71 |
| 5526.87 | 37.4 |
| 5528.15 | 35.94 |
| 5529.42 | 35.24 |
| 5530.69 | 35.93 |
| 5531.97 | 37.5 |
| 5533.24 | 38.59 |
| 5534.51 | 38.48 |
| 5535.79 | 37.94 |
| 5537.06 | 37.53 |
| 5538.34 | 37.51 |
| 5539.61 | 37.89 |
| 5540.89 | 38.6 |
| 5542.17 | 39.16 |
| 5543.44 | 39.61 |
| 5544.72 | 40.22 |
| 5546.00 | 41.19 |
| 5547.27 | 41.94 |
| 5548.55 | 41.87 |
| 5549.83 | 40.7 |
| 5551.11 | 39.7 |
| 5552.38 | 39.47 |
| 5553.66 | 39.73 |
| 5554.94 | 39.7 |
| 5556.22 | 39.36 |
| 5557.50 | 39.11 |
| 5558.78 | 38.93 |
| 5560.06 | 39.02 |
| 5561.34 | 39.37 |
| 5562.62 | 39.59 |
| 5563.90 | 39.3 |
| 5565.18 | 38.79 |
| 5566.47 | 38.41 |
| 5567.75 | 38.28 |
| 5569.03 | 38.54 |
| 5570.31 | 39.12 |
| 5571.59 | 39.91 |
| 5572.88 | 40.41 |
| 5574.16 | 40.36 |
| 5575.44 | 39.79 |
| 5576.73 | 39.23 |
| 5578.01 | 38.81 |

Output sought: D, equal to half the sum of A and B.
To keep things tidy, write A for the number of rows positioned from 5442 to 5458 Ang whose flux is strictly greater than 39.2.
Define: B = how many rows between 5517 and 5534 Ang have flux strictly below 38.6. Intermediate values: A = 7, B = 6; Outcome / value 6.5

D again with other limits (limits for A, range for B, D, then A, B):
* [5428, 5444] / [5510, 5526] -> 2.5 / 5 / 0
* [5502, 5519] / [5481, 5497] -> 4.5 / 6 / 3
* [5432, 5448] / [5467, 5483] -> 6.0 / 5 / 7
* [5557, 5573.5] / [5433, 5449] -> 6.0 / 5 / 7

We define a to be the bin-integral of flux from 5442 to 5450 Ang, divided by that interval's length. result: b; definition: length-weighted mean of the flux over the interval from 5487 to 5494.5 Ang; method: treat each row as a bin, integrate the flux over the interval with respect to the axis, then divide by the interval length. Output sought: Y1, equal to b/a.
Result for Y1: 1.021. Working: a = 38.9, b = 39.7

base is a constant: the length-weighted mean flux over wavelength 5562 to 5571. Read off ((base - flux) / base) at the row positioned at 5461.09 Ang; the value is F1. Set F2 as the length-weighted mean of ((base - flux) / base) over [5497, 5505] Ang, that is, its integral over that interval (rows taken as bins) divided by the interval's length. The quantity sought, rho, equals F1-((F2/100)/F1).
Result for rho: -0.024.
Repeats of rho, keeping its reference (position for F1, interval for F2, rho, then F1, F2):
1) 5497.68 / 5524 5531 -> -0.364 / 0.001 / 0.046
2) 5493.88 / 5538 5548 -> -0.035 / -0.029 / -0.018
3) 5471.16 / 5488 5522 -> -0.043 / -0.039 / -0.016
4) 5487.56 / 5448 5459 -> -0.026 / -0.019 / -0.015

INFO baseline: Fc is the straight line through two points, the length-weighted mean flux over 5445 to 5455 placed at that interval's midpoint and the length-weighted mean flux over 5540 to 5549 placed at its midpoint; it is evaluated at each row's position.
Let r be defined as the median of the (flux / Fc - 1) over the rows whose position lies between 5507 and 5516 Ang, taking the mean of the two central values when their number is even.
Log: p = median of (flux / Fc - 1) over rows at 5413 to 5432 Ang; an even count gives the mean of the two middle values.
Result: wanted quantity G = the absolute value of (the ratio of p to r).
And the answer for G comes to 0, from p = -0.003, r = -0.009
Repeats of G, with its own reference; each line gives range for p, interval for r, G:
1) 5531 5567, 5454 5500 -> 2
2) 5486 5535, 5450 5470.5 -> 11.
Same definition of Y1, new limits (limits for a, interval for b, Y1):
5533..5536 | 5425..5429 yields 1.007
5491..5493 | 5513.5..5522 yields 0.997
